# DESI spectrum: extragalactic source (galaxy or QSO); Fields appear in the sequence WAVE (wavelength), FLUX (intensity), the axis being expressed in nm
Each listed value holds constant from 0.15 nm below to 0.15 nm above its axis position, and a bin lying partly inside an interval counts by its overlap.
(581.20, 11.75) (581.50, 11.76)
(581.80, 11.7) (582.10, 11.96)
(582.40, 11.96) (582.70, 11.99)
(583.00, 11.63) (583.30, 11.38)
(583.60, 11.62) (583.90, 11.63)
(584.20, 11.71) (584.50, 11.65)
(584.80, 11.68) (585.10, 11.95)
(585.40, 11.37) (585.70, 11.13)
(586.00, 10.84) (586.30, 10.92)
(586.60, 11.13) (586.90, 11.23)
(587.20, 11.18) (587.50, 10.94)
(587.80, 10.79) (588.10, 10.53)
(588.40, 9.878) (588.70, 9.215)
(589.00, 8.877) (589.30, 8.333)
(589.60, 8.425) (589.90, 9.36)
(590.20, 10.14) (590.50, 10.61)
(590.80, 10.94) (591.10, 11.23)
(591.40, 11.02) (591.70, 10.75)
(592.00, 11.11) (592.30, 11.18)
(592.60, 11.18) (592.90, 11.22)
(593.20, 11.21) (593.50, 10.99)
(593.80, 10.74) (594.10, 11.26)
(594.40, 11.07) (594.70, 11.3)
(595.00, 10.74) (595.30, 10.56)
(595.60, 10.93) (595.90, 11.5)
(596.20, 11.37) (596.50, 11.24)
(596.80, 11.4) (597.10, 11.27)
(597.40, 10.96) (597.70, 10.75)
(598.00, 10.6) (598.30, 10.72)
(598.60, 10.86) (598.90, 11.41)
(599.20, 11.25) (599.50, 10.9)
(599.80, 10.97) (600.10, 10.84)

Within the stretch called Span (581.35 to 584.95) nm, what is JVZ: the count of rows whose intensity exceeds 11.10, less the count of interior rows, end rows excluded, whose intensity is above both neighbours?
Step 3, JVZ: 10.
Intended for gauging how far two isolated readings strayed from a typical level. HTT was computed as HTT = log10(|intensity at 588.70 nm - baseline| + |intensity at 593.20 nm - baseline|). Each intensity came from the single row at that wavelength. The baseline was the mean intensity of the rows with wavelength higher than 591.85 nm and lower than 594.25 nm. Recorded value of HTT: 0.30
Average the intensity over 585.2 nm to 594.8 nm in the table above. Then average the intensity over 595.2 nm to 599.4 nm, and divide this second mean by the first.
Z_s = 1.04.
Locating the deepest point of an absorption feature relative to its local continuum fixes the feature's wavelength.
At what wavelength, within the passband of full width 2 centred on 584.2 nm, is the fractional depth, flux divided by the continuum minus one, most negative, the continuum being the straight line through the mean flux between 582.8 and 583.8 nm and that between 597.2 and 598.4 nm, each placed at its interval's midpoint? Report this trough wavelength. 583.30 nm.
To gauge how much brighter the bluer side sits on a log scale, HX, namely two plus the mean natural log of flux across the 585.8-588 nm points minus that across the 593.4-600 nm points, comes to 2.00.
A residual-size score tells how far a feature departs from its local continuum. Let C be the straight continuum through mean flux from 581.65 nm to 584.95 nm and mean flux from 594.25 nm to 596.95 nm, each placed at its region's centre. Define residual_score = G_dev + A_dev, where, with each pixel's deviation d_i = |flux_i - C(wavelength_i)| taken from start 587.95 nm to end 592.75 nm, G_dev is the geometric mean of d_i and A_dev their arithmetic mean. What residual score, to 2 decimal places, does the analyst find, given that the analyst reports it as 1.89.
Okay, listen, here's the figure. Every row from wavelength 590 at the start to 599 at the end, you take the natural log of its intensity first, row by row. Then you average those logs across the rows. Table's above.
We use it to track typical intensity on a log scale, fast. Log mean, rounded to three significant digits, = 2.40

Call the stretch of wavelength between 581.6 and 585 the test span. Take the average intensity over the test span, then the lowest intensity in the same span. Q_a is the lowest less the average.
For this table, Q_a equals -0.34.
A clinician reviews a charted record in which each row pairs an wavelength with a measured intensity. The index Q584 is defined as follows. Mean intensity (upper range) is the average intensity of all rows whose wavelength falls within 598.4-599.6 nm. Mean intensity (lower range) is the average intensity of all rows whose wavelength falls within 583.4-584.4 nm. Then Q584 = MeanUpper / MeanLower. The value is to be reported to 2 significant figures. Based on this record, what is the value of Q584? 0.95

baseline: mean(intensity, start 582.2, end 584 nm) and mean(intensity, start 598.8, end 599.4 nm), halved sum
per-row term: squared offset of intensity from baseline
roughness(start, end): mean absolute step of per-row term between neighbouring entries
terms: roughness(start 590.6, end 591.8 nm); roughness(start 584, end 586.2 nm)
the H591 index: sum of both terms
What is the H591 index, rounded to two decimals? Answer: 0.38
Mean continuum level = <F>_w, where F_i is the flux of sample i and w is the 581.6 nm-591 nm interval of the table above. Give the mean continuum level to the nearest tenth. 10.9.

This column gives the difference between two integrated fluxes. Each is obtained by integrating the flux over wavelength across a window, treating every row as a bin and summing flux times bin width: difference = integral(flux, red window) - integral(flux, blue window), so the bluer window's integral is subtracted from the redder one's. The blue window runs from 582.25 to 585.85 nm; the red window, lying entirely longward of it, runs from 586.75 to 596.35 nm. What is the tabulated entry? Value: 60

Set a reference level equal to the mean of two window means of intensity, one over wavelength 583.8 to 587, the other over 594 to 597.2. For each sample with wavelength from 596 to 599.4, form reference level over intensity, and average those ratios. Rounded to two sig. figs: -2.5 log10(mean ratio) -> -0.019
